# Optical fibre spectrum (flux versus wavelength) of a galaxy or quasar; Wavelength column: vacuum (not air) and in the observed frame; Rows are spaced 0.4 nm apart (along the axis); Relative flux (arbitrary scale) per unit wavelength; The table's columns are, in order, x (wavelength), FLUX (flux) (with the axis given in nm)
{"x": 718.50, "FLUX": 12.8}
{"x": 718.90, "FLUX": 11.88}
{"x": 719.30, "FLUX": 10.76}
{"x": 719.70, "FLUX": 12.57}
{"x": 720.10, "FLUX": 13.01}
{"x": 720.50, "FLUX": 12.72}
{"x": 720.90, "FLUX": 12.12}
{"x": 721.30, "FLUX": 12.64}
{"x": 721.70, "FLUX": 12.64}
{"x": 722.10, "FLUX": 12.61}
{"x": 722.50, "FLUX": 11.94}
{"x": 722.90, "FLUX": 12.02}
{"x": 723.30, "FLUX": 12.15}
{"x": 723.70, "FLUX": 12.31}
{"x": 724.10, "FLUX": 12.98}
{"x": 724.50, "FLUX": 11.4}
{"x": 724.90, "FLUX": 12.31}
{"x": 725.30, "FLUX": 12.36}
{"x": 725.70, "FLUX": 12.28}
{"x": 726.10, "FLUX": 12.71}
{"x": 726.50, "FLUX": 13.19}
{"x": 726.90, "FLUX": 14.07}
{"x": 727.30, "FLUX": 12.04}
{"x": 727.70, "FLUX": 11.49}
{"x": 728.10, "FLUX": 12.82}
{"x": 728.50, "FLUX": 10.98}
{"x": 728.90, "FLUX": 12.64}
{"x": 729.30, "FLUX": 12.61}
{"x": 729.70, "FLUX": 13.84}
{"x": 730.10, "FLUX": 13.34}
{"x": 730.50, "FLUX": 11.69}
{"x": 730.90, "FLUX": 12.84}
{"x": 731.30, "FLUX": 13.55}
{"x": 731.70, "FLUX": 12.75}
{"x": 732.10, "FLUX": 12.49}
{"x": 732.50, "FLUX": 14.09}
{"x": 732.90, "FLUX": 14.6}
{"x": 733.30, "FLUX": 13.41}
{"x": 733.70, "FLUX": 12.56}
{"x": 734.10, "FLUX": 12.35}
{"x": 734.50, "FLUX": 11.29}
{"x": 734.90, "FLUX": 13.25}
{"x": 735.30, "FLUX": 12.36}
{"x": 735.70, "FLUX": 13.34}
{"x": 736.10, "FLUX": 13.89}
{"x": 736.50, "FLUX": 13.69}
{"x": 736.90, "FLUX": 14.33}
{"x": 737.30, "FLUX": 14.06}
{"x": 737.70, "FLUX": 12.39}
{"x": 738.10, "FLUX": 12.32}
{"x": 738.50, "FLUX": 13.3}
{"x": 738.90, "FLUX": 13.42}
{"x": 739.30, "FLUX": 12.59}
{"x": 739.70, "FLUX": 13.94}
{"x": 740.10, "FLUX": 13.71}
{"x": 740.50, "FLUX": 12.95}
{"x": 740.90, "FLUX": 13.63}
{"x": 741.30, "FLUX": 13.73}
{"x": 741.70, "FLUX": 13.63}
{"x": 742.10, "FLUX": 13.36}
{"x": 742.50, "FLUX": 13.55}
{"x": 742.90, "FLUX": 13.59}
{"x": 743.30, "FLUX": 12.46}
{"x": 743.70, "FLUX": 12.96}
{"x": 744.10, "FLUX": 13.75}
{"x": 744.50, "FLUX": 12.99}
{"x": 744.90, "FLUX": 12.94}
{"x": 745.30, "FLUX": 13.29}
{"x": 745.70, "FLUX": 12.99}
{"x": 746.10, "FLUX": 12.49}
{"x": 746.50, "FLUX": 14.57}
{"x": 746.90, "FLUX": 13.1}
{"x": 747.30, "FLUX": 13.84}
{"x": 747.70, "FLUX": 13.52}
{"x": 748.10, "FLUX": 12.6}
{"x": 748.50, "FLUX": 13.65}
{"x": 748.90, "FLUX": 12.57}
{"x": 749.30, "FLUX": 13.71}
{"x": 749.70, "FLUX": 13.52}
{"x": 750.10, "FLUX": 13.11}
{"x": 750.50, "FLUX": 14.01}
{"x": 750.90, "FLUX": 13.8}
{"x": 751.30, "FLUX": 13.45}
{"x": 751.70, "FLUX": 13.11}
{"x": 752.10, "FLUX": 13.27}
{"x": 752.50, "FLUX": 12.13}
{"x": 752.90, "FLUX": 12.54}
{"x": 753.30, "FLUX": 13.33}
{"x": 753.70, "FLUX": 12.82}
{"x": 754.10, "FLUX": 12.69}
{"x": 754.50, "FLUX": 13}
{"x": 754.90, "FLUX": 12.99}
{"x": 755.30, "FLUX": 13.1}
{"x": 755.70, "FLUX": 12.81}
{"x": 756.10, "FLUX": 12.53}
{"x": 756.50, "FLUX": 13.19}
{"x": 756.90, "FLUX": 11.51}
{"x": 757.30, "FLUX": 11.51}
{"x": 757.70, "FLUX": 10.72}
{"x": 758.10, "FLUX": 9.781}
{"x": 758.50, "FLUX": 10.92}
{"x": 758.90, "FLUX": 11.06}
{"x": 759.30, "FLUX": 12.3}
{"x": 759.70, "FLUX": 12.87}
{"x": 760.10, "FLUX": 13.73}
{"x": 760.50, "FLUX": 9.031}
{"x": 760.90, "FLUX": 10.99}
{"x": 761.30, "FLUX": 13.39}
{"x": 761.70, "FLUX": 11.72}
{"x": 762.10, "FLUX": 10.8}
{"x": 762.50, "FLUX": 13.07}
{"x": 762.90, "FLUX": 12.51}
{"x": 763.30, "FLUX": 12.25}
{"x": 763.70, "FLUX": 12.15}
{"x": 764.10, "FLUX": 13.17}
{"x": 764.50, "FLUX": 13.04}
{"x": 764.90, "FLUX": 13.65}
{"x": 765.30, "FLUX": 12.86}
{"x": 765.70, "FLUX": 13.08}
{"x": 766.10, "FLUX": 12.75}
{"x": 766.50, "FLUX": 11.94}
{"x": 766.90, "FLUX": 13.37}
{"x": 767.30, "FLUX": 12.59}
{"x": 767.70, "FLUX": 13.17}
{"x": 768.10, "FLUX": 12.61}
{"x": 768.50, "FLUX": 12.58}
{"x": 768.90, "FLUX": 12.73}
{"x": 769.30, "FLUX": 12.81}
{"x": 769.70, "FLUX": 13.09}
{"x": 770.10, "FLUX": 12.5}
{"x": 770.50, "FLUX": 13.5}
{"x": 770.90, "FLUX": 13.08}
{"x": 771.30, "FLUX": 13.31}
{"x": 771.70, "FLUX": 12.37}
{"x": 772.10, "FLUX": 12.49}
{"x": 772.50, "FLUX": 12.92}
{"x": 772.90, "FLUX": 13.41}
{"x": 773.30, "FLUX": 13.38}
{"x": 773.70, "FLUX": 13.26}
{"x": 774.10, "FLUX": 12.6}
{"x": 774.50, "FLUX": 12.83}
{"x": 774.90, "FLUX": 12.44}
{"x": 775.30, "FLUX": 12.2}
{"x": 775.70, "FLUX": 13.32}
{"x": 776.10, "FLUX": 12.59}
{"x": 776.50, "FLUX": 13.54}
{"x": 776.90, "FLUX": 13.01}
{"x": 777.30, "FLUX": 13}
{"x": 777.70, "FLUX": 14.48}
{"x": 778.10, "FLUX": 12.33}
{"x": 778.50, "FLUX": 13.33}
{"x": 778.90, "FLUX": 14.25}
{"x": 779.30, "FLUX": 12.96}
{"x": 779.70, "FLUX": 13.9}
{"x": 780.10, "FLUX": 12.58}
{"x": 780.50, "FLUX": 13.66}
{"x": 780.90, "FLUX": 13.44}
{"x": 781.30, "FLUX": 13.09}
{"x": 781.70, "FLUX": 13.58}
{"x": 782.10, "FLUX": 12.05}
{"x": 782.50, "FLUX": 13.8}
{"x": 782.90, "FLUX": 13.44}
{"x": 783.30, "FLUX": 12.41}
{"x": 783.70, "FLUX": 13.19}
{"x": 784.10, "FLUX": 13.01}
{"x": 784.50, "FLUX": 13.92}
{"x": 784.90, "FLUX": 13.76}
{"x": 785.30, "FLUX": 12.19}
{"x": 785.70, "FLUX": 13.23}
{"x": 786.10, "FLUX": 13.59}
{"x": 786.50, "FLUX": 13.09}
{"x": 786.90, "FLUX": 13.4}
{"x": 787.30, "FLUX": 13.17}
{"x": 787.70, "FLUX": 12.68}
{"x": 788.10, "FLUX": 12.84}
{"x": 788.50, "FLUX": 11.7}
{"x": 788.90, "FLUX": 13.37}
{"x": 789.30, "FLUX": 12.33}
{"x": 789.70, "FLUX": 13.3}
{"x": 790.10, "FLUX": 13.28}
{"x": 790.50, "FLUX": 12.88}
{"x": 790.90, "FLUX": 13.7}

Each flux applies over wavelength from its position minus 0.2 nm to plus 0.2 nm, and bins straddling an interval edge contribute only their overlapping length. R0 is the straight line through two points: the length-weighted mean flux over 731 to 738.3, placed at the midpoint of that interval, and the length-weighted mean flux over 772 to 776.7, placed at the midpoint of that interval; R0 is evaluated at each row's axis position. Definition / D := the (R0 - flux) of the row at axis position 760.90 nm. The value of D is 2.0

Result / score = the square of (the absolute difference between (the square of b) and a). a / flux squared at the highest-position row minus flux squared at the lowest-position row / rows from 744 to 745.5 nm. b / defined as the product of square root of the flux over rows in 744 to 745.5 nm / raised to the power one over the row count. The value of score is 659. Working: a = -12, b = 3.64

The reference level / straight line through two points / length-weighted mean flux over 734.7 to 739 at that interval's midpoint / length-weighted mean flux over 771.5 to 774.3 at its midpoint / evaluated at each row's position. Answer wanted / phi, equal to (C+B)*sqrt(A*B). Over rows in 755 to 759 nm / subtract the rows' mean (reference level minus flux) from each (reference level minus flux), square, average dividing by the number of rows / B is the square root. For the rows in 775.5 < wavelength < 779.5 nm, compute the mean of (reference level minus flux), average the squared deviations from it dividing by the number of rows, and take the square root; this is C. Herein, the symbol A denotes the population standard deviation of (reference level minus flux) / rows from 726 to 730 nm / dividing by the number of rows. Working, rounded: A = 0.91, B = 1.1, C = 0.64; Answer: 1.70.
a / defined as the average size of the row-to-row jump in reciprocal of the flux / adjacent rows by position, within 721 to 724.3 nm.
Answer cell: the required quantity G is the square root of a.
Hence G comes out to 0.040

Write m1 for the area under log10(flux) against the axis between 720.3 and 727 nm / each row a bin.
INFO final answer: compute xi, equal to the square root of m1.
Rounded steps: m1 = 7.34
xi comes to 2.71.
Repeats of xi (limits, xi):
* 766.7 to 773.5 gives 2.75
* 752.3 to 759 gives 2.69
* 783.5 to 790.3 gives 2.75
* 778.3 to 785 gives 2.74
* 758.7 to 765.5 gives 2.72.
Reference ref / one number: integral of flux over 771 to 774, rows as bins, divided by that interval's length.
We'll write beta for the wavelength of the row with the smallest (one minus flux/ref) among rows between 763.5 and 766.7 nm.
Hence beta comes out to 764.90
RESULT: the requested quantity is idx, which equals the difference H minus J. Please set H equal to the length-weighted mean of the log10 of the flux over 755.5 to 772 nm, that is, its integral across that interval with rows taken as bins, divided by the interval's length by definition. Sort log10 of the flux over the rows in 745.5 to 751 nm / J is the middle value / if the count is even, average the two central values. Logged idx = -0.040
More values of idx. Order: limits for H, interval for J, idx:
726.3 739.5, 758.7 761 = 0.045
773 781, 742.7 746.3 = 0.005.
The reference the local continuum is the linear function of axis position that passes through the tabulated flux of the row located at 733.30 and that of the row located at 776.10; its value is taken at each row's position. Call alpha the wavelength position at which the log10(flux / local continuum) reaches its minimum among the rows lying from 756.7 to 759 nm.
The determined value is 758.10 nm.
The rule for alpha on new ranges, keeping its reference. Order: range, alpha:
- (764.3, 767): 766.50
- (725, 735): 728.50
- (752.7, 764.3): 760.50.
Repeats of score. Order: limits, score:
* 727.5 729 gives 249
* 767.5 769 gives 584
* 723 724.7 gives 892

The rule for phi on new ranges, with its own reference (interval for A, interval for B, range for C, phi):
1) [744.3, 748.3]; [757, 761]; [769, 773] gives 1.50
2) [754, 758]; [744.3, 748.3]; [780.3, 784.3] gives 0.76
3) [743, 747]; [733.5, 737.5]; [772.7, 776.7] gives 1.00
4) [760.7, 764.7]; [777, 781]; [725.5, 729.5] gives 1.12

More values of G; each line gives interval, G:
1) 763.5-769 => 0.059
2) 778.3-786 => 0.072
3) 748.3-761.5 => 0.076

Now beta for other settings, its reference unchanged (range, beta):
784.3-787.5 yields 784.50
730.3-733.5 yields 732.90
